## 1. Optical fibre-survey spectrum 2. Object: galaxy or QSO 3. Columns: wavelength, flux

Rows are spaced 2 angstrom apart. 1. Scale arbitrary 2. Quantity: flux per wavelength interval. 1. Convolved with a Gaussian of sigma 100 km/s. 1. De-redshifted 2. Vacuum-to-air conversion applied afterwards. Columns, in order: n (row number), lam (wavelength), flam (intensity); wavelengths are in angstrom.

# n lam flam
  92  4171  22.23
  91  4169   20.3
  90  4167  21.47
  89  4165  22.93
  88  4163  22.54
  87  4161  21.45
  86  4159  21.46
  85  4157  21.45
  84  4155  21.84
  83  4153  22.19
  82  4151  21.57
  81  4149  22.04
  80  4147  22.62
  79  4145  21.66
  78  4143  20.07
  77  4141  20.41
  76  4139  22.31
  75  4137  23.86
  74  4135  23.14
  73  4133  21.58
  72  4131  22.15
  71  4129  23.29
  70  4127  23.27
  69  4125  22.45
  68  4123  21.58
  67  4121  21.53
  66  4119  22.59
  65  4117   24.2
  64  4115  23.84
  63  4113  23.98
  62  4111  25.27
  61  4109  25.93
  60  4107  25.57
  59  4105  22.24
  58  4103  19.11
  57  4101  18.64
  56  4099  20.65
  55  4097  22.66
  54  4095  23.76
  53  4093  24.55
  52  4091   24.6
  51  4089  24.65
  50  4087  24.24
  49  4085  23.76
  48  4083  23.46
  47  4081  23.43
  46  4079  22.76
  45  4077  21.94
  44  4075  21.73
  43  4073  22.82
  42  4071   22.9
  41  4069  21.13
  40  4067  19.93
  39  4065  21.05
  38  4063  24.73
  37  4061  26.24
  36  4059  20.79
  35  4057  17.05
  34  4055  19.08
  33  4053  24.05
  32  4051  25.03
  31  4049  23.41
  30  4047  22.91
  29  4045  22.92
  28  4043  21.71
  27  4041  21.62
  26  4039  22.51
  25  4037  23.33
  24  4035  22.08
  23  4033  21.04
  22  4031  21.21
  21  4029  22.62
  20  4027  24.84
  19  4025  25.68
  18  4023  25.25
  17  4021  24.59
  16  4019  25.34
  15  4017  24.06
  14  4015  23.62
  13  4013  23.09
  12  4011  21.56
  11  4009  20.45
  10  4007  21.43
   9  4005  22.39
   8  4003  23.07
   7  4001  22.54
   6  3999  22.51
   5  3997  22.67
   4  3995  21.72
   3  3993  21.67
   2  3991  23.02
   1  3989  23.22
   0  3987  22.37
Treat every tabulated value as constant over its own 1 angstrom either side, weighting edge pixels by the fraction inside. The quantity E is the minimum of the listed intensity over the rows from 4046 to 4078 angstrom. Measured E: 17.05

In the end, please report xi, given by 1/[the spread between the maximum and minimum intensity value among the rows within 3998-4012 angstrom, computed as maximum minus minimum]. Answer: 0.4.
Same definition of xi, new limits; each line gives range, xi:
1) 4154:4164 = 0.9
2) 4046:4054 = 0.5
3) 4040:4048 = 0.8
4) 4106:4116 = 0.5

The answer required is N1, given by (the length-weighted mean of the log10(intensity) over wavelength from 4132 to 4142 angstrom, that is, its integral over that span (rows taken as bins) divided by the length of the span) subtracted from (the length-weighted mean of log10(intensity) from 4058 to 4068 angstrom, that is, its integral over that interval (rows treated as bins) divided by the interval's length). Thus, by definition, 0.004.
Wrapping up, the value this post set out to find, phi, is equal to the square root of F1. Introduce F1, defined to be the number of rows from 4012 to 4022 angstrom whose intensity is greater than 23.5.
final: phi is 2.0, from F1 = 4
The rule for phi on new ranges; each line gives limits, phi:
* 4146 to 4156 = 0.0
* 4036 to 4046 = 0.0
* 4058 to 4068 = 1.4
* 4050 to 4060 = 1.4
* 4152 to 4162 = 0.0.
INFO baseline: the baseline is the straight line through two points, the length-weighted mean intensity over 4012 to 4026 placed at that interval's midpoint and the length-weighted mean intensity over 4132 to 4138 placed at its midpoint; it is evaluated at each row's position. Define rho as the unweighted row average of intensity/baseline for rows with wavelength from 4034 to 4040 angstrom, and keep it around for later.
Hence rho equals 0.93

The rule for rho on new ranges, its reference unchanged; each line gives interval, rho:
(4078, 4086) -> 0.99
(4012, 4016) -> 0.95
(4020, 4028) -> 1.03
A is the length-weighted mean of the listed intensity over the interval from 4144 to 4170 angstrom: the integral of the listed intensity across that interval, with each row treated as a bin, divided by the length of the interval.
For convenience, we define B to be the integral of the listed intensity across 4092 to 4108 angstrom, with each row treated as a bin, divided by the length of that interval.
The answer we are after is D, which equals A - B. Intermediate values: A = 21.81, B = 22.1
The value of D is -0.34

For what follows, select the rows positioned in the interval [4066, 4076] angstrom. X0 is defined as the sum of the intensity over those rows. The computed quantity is 108.5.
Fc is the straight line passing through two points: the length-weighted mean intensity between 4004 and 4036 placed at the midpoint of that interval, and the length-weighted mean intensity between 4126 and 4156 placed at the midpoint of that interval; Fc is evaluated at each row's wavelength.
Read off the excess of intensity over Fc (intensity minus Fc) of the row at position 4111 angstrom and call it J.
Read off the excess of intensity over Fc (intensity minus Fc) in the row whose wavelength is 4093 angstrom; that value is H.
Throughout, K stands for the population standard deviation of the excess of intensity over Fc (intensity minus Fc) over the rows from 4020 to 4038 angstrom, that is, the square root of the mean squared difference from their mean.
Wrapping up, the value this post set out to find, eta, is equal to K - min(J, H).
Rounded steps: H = 2.0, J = 2.9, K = 1.63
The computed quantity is -0.4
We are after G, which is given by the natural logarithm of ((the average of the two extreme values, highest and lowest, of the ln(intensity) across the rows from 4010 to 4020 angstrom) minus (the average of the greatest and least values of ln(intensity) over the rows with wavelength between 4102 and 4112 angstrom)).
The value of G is -3.02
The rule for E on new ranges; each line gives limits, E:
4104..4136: 21.53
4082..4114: 18.64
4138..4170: 20.07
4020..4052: 21.04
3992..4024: 20.45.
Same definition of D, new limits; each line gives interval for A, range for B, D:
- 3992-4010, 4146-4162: 0.22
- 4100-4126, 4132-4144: 0.95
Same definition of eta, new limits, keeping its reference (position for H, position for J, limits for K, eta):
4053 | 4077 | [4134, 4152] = 1.8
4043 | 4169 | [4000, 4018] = 2.7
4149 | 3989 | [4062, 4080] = 1.4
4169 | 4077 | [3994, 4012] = 2.4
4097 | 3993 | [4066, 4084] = 2.7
